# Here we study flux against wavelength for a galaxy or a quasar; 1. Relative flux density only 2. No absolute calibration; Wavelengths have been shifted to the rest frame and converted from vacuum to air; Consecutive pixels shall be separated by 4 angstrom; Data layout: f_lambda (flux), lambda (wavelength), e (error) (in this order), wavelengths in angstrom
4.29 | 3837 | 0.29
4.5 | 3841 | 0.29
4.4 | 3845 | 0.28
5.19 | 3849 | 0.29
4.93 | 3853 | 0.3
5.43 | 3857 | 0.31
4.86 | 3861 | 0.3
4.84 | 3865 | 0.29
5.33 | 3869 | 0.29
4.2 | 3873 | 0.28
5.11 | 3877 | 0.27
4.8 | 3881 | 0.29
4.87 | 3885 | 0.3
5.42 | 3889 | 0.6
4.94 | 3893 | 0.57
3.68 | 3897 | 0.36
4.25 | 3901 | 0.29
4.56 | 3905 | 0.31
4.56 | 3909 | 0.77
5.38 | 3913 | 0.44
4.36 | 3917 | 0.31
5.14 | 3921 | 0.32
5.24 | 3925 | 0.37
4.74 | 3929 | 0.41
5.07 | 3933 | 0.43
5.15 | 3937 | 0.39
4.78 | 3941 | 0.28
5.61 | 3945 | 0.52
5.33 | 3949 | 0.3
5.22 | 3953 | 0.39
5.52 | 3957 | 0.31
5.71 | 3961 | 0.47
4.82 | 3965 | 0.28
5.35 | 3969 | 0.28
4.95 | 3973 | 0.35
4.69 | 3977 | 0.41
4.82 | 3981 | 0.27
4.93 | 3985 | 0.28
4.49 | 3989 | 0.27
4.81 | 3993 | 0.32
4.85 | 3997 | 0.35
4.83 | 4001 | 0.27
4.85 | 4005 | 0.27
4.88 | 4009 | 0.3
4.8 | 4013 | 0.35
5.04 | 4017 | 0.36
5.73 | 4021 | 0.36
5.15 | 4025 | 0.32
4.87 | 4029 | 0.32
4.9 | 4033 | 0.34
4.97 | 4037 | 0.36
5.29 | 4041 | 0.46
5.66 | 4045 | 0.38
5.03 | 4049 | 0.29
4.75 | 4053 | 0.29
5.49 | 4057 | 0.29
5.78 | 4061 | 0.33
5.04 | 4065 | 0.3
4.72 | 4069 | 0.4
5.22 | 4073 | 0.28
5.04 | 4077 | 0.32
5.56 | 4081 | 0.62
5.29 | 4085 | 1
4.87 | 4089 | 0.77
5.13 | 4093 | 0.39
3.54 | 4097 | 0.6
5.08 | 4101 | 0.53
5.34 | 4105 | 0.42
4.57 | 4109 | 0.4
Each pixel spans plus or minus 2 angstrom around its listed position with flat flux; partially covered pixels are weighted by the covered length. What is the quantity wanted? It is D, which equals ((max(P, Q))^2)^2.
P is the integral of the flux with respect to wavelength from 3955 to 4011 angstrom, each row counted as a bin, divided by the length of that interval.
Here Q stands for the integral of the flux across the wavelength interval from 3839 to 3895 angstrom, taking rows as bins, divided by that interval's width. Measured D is 607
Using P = 4.96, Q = 4.92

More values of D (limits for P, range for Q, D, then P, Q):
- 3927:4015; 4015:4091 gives 719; 5.01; 5.18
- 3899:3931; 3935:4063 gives 674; 4.78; 5.10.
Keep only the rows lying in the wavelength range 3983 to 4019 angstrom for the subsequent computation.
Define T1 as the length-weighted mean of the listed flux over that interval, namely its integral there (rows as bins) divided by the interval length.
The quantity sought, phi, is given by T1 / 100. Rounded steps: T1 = 4.83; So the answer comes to 0.0483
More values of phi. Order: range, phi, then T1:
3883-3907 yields 0.0462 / 4.62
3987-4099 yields 0.0502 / 5.02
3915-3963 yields 0.0516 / 5.16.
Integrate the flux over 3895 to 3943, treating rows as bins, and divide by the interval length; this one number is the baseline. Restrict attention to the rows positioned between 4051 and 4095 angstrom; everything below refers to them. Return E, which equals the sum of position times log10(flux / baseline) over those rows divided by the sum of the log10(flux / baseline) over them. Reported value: 4072.6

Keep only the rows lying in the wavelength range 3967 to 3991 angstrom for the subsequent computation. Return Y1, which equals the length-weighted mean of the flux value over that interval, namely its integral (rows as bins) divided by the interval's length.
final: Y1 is 4.87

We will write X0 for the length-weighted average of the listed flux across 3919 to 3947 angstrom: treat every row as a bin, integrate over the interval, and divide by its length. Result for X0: 5.10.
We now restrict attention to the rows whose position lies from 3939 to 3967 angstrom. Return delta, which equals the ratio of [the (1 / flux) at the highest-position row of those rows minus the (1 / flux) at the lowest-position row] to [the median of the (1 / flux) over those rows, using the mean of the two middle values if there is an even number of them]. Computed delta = -0.01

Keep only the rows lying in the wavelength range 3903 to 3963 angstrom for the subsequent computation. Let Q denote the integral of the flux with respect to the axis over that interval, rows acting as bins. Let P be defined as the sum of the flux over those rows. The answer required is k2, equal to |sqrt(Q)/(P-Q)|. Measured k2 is 0.0763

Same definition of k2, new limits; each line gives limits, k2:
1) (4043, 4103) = 0.0764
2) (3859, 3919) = 0.0790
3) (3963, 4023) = 0.0776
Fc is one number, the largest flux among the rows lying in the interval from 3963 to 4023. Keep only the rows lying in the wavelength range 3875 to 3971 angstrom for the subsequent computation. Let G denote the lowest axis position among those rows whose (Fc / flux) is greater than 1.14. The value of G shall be 3881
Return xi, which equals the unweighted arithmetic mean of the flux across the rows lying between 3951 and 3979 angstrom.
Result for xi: 5.18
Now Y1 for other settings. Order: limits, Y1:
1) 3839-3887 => 4.87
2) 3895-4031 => 4.95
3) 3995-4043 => 5.01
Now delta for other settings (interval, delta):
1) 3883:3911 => 0.06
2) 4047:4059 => -0.08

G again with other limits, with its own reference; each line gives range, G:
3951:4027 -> 3965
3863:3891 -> 3865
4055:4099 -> 4069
